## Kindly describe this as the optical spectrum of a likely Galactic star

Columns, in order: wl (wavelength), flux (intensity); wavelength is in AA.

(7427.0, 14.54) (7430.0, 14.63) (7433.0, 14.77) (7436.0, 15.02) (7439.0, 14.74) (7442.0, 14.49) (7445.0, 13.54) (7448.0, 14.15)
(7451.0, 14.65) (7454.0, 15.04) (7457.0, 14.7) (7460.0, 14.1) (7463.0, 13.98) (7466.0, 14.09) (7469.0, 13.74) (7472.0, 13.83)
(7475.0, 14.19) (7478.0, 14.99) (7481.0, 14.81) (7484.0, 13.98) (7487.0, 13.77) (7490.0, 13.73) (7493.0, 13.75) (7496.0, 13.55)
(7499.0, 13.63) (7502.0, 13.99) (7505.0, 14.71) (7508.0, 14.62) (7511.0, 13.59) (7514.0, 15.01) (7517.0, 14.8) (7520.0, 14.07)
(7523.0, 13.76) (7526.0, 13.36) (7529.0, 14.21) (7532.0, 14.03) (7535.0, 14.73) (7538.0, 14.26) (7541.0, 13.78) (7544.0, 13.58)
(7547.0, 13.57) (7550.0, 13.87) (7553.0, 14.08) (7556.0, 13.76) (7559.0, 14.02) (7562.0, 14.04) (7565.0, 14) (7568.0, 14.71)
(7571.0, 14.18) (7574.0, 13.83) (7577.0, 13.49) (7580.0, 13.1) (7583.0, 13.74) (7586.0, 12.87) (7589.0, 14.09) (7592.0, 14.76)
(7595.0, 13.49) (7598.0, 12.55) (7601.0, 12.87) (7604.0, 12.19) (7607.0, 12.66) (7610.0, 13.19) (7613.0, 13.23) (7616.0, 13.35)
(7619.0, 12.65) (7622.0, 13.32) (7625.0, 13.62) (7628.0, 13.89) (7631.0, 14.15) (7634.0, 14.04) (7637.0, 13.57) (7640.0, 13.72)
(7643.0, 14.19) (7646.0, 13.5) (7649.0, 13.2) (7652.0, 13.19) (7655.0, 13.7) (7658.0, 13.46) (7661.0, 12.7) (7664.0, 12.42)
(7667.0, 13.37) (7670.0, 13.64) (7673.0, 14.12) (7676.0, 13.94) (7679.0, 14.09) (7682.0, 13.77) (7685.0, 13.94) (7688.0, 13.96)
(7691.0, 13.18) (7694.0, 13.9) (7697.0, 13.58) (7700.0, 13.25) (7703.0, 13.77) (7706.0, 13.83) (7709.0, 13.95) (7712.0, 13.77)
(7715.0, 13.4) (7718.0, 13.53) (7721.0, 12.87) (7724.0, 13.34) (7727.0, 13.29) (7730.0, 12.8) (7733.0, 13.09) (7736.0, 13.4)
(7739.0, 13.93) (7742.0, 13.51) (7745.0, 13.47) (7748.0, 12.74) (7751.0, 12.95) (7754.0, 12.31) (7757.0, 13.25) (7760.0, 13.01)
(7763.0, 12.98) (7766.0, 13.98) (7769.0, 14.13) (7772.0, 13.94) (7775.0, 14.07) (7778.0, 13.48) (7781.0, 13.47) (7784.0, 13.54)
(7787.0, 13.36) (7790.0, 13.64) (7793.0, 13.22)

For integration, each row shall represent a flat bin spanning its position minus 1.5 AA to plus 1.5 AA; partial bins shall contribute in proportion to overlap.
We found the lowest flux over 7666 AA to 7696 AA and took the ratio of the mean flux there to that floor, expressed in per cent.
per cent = 105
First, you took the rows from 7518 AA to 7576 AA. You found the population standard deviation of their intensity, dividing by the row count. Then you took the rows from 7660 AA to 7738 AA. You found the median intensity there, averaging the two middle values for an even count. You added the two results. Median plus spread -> 13.9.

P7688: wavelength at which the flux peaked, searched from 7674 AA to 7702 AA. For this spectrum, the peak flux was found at 7679.0 AA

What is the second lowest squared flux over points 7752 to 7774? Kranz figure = 168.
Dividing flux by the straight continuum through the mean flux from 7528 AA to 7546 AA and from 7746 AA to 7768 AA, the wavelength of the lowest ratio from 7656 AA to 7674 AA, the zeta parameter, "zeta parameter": 7664.0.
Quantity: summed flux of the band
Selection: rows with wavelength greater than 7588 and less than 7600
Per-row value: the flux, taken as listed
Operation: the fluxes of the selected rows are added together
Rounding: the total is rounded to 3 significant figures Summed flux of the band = 54.9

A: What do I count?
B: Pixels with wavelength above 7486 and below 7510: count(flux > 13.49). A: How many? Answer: 8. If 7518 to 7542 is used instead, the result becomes 7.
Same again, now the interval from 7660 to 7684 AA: 5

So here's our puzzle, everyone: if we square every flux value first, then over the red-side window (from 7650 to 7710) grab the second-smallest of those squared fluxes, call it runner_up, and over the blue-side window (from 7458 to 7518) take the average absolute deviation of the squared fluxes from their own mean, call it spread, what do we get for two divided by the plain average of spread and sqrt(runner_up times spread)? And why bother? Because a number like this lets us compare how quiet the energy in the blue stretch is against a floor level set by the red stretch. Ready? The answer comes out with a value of 0.072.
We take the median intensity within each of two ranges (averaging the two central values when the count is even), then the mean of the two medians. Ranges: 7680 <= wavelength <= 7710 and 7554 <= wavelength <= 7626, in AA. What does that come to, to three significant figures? 13.6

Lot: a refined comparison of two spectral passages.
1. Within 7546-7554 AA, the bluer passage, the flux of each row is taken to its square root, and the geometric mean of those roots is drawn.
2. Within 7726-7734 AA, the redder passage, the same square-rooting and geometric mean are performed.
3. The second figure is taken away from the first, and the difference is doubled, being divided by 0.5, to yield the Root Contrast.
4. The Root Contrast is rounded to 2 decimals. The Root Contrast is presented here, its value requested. 0.21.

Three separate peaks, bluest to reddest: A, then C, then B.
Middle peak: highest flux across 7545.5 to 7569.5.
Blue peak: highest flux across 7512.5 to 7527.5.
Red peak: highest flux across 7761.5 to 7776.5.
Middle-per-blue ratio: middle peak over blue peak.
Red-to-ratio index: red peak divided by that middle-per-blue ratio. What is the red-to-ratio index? 14.4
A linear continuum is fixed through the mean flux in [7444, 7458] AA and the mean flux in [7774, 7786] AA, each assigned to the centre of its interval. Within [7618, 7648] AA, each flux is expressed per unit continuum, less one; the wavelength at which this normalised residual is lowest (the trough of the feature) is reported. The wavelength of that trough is 7619.0 AA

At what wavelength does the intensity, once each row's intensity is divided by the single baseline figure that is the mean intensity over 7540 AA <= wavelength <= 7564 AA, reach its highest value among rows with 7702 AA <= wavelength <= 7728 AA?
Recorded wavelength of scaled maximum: 7709.0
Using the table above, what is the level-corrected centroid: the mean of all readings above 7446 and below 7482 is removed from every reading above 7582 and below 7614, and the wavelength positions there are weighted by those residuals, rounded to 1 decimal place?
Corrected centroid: 7600.8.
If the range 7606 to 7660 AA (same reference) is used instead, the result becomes 7629.4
